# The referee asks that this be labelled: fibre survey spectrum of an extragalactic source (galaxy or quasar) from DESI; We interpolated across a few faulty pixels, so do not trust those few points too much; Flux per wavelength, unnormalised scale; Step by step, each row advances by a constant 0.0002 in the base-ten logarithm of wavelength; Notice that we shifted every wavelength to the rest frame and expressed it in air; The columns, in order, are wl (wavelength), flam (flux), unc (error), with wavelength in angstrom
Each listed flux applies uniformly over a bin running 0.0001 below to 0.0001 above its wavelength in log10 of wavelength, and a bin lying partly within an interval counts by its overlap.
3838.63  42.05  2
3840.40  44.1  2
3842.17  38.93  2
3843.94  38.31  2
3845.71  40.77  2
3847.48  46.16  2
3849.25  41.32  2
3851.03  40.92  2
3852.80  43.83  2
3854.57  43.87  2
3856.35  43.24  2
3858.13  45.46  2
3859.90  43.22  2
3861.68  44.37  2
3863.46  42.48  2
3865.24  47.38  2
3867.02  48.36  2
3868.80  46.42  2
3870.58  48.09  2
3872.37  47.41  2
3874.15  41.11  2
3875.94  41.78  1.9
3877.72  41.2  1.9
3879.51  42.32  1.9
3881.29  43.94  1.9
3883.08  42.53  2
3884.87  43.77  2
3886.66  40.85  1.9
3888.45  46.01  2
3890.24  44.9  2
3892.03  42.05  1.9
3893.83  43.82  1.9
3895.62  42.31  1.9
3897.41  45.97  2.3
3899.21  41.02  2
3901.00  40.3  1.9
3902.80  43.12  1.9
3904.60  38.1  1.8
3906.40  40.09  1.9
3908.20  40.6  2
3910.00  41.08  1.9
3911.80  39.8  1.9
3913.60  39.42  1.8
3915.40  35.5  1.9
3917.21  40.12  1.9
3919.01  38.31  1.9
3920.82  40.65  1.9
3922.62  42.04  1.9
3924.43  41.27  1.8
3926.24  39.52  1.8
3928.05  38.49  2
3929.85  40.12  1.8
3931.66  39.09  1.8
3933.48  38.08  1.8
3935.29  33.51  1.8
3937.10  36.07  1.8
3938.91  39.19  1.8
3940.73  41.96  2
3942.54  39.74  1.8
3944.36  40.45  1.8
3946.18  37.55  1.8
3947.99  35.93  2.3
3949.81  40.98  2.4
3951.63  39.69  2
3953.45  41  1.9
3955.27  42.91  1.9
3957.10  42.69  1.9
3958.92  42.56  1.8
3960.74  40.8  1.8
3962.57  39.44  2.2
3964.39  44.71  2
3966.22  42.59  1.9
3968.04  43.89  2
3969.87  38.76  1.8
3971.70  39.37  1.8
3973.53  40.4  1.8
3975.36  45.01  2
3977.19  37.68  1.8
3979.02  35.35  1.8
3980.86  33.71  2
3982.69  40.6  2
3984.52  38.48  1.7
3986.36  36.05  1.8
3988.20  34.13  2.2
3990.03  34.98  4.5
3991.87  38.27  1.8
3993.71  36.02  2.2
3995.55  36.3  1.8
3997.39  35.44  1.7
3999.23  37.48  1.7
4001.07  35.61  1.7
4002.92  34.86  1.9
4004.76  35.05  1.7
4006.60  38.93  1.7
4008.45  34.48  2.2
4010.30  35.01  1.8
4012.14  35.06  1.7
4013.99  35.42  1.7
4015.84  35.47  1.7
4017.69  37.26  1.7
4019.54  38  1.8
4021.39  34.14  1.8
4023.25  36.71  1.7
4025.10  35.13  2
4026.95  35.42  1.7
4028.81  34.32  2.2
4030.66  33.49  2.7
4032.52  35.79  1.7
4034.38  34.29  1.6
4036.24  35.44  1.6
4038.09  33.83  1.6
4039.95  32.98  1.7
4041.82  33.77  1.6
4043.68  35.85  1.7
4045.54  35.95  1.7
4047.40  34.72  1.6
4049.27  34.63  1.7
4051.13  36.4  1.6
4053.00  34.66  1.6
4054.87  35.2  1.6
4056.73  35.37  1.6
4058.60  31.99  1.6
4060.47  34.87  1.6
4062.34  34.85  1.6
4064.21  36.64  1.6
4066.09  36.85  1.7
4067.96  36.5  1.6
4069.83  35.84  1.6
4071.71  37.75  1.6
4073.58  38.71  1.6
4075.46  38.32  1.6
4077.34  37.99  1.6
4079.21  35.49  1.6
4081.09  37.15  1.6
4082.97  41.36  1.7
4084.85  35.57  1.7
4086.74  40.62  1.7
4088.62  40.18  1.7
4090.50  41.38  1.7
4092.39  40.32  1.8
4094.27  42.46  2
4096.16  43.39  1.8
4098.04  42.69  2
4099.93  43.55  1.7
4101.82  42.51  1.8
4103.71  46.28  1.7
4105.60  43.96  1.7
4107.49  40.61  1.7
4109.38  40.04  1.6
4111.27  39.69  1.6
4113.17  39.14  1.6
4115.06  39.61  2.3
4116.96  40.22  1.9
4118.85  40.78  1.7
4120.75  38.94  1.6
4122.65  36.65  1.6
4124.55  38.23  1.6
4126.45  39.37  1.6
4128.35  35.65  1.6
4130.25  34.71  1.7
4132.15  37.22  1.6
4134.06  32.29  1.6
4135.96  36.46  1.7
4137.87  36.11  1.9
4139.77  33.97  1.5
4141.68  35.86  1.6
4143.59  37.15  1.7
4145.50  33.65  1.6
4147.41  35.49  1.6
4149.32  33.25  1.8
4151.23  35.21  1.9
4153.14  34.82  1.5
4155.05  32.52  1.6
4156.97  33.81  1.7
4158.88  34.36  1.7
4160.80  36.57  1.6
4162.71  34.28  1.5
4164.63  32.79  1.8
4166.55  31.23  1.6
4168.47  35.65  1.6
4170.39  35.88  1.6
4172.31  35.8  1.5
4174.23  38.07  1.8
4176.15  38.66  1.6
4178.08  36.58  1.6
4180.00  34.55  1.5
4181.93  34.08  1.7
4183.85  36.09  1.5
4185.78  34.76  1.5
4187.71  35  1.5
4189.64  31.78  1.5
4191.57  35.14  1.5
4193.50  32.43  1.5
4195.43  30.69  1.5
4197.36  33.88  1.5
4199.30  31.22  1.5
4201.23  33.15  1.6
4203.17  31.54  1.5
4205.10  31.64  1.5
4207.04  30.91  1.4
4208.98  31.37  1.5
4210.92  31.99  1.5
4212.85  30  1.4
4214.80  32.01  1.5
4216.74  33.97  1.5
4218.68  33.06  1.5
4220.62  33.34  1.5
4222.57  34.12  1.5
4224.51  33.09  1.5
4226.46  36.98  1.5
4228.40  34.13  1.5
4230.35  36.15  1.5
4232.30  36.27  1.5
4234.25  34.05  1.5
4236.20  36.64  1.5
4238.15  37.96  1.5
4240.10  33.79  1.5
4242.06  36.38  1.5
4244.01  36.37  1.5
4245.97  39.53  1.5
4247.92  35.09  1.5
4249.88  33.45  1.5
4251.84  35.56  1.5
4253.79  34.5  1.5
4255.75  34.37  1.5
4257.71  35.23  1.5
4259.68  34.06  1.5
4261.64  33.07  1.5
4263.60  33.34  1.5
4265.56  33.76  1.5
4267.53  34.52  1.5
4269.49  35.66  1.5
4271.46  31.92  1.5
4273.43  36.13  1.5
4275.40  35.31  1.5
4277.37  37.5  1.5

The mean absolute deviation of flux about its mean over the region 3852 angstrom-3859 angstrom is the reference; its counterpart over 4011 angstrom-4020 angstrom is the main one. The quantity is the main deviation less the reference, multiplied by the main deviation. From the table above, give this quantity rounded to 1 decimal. 0.5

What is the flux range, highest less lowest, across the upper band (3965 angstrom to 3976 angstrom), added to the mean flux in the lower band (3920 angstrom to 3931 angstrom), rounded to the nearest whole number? 47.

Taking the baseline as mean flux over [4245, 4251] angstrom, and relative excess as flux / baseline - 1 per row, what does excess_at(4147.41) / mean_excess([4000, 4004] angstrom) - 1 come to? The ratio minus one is -0.3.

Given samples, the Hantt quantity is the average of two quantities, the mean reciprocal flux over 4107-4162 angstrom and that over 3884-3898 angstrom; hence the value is 0.0252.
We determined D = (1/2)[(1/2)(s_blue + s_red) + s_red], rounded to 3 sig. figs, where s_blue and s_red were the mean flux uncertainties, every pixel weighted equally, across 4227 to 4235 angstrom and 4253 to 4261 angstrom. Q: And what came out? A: 1.50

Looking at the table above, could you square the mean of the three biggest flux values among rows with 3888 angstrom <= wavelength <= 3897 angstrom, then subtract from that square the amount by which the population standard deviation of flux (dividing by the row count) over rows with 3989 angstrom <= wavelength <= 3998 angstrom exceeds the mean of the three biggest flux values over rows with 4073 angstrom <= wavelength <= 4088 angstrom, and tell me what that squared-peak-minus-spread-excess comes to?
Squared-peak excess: 2056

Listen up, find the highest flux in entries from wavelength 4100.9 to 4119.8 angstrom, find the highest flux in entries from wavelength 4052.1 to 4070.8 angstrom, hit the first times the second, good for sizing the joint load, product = 1705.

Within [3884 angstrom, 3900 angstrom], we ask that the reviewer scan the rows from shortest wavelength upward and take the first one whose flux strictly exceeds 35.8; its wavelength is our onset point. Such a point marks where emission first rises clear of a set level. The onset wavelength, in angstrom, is 3884.87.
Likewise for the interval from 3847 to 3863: 3847.48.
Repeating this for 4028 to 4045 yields 4043.68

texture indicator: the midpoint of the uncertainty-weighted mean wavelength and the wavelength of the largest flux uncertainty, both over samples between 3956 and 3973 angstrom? 3963.5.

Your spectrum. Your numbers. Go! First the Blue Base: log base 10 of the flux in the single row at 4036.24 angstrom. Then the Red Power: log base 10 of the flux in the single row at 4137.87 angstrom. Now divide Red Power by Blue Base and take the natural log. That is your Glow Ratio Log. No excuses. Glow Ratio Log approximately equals 0.01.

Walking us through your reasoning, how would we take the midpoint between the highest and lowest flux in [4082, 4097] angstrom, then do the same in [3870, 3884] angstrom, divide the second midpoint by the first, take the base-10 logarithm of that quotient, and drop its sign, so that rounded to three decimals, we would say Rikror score 0.053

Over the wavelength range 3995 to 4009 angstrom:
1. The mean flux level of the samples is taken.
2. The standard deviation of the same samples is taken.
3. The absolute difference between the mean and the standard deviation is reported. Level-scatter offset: 34.6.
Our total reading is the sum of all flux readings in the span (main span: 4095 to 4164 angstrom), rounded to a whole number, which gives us 1359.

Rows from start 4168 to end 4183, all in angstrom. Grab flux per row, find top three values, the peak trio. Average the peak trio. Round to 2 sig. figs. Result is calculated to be 38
